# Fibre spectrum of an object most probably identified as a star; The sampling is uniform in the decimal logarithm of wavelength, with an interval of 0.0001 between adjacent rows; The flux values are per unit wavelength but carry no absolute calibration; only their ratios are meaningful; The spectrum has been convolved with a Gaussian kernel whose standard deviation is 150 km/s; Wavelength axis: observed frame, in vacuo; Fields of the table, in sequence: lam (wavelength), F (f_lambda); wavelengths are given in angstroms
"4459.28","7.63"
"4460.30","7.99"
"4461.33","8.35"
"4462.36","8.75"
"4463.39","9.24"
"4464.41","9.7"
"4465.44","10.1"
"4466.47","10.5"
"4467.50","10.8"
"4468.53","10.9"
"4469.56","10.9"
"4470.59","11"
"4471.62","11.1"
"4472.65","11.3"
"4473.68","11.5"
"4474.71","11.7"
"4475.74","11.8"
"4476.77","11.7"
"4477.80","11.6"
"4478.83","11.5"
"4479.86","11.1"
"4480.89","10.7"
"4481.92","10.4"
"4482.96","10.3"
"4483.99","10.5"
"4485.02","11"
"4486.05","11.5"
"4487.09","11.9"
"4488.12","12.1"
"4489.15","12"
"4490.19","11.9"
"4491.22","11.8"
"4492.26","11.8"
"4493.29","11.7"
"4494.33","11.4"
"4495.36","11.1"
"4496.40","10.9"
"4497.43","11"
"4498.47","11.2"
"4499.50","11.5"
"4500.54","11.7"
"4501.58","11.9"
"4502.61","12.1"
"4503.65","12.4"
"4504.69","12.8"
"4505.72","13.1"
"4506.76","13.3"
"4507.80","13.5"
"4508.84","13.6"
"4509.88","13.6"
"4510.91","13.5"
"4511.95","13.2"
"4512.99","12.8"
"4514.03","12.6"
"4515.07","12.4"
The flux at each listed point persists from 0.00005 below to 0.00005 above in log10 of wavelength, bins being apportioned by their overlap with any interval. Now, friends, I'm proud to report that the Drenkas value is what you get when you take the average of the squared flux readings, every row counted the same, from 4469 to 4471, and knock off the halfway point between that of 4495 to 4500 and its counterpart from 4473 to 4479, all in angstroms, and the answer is -10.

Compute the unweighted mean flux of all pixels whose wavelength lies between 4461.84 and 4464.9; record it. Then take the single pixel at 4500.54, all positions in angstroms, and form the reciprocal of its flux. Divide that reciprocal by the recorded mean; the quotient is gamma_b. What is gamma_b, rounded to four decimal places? 0.0093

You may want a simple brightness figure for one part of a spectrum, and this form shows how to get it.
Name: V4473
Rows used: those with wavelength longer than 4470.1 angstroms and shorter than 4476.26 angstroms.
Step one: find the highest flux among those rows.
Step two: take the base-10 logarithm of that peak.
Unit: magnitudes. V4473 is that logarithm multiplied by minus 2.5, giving -2.68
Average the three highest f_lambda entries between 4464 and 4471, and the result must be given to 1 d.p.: 10.9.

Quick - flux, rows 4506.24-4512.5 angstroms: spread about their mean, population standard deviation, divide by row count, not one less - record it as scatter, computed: 0.15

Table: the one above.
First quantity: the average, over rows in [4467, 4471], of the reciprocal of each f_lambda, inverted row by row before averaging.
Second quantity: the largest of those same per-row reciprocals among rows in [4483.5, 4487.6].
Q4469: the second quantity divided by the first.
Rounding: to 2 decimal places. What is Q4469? 1.04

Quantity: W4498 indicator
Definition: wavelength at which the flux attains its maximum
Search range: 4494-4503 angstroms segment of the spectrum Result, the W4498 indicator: 4502.61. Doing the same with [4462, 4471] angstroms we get 4470.59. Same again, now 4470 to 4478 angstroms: 4475.74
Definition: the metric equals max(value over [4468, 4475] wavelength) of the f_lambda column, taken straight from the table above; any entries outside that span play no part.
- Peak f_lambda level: 11.7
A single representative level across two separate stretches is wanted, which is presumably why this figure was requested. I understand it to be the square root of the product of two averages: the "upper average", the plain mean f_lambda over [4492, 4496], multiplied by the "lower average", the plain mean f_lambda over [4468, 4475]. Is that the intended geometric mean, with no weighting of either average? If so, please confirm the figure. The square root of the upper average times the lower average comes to 11.3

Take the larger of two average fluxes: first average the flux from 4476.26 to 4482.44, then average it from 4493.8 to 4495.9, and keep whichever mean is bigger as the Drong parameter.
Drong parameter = 11.2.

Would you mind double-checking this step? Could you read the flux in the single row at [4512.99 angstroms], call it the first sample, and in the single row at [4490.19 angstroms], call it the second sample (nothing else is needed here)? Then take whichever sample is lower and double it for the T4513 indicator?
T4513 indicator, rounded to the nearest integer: 24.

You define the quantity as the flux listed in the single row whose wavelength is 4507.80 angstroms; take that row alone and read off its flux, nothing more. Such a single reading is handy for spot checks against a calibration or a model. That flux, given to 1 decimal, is 13.5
